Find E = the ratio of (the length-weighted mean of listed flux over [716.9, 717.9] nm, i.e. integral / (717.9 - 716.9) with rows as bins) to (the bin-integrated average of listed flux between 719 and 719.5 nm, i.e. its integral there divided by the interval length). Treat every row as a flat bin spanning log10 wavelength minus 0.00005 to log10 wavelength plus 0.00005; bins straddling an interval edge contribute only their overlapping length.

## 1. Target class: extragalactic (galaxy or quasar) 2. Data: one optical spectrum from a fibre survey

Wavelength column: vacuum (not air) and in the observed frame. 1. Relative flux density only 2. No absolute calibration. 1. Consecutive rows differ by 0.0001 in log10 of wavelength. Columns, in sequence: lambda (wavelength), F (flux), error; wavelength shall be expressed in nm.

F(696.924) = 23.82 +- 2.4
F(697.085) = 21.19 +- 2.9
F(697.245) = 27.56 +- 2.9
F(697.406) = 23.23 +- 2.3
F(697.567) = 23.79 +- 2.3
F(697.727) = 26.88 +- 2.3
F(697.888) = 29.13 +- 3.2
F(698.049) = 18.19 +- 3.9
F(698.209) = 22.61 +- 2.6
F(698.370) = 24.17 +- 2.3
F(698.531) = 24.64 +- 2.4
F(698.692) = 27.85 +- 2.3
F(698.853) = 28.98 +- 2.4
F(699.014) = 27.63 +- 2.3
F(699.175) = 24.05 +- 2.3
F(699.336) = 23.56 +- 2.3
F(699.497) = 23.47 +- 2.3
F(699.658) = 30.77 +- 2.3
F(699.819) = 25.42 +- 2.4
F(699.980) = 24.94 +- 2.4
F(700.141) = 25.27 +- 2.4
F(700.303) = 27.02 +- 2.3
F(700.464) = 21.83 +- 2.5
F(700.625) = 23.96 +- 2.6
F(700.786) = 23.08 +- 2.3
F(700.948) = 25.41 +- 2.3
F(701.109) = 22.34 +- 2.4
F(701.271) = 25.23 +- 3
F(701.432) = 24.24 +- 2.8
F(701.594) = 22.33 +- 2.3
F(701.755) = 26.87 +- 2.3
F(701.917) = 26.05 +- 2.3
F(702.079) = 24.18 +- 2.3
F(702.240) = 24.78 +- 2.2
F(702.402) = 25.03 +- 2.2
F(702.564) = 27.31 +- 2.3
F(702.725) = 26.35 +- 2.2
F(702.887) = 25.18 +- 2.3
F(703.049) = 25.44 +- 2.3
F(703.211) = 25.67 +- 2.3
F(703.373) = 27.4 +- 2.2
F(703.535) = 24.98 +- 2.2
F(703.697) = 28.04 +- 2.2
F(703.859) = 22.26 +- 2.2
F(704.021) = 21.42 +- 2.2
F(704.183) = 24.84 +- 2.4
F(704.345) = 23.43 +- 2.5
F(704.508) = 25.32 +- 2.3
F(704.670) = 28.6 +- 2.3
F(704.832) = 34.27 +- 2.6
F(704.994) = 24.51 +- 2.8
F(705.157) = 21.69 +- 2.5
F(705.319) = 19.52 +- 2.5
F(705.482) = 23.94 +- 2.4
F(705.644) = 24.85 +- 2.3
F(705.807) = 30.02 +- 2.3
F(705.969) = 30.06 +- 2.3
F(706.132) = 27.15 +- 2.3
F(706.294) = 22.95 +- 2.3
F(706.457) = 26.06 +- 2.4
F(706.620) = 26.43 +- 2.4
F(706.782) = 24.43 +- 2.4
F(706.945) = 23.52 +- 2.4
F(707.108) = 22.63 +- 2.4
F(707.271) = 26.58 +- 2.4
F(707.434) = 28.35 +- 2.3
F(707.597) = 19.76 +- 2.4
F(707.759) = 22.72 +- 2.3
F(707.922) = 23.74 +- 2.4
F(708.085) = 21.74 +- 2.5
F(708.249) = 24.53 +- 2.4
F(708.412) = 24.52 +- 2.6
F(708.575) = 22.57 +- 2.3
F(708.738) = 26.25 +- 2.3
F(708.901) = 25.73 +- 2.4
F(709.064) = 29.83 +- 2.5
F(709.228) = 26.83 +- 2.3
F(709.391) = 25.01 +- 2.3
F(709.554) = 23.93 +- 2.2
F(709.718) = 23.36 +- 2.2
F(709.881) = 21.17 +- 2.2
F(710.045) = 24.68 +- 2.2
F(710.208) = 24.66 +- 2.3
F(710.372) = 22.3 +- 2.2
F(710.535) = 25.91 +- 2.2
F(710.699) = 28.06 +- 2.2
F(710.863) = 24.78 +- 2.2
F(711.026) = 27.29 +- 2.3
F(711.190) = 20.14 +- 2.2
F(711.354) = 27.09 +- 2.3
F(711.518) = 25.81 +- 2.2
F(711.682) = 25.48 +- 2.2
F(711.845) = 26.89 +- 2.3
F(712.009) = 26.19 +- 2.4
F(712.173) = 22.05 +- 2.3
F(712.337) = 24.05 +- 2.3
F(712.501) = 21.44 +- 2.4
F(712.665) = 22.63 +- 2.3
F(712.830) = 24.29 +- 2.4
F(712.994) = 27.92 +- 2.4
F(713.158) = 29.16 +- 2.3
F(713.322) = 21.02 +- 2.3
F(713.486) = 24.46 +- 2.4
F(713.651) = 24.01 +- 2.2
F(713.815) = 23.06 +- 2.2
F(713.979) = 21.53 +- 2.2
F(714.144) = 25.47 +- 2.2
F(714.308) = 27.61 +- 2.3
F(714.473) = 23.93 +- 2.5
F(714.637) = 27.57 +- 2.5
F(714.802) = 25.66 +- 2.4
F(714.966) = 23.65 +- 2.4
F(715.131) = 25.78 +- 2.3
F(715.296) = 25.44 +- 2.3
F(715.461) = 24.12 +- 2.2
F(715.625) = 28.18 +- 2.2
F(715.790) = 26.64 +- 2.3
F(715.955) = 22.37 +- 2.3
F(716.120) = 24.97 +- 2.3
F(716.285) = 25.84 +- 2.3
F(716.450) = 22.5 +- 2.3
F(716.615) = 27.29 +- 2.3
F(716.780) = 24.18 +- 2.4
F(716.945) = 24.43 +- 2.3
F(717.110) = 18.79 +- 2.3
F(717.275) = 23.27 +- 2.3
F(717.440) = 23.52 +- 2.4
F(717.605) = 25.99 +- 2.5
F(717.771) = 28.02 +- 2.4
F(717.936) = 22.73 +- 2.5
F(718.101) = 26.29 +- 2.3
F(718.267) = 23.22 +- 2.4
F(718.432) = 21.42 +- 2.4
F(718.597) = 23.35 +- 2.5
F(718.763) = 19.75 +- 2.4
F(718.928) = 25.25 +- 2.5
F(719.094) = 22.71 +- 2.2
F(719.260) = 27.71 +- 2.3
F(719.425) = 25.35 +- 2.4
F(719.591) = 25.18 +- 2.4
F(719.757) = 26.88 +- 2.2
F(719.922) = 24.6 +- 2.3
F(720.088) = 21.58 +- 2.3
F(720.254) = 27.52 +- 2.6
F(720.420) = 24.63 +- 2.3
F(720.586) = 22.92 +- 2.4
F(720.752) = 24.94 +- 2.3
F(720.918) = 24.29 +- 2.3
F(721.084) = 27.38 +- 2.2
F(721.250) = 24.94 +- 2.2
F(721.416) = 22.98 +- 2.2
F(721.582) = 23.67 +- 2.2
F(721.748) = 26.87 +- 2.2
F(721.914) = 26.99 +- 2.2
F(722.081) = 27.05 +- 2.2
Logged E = 0.95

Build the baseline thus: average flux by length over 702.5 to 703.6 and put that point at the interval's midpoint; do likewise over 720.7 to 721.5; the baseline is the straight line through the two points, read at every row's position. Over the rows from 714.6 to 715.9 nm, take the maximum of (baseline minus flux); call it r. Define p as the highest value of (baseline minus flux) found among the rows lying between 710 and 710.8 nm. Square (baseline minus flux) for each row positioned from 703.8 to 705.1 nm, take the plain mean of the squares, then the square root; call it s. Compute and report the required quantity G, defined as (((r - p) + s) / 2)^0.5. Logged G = 1.1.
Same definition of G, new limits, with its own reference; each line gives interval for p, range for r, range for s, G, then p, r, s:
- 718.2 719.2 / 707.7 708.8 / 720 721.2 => 0.6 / 5.3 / 4.0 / 2.0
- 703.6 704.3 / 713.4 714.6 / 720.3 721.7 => 0.6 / 4.6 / 3.8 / 1.4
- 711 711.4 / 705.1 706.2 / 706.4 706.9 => 1.0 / 5.4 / 6.4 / 0.9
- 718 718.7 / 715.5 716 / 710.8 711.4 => 1.0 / 3.7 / 2.9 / 3.0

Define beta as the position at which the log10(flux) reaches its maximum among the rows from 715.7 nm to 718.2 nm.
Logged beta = 717.771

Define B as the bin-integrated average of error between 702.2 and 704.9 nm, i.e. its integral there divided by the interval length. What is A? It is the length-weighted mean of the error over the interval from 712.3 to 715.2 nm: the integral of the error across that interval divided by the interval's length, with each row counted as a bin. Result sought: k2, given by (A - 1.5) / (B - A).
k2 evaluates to -18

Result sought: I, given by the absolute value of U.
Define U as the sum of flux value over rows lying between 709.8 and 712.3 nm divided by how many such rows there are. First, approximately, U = 24.8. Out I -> 24.8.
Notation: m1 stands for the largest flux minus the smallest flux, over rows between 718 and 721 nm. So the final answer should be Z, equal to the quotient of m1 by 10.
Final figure 0.80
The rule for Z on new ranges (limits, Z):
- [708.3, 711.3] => 0.97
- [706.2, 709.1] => 1.01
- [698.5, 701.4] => 0.89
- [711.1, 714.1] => 0.90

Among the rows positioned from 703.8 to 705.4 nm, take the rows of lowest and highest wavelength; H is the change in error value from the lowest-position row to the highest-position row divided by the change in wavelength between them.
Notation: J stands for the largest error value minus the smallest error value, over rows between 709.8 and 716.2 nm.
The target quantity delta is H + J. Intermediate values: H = 0.21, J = 0.30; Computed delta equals 0.51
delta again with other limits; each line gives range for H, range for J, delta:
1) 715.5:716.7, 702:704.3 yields 0.30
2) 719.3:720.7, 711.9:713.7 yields 0.20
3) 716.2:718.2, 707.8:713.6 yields 0.40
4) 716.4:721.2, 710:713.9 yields 0.18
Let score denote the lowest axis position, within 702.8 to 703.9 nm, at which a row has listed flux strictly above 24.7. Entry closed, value 702.887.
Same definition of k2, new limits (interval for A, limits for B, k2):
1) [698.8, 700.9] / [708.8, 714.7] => -11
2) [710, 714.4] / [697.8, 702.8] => 4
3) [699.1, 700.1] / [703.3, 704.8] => -17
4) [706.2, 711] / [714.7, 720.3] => 46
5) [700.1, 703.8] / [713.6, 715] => -27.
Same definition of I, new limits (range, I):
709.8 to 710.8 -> 24.5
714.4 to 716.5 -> 25.1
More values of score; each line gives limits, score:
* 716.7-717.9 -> 717.605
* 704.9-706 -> 705.644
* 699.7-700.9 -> 699.819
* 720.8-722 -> 721.084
